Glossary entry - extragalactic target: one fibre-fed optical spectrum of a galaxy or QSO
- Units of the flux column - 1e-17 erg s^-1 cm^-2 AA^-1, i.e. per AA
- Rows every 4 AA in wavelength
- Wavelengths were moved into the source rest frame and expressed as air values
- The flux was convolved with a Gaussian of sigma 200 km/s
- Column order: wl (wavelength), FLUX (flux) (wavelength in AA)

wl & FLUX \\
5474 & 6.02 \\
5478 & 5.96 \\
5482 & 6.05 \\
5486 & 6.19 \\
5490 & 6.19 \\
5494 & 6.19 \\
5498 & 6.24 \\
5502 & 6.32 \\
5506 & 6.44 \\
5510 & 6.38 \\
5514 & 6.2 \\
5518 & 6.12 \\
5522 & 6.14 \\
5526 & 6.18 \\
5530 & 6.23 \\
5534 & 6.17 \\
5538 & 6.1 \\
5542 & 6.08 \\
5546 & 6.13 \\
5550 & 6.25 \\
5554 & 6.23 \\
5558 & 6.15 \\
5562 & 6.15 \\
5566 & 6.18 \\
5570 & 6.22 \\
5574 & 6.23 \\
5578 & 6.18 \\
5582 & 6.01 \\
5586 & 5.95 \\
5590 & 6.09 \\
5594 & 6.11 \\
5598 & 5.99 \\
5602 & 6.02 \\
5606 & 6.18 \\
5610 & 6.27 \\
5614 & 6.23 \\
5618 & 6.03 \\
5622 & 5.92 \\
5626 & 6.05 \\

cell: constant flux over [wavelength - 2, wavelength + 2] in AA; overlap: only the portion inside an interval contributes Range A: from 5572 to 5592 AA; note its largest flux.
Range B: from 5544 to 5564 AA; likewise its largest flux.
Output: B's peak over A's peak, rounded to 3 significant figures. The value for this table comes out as 1.00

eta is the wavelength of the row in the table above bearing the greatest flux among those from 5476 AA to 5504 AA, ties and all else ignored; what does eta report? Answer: 5502 AA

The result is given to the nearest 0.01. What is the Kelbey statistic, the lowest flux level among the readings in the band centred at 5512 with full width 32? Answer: 6.12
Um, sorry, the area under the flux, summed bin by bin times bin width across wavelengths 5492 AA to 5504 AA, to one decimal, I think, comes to 75.0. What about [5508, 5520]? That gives 74.8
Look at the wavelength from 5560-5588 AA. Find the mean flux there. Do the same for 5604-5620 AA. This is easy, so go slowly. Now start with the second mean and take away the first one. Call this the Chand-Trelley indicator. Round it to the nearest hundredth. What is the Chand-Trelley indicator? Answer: 0.05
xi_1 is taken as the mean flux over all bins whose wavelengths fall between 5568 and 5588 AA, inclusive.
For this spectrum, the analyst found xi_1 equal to 6.12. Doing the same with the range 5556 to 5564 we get 6.15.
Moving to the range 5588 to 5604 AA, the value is 6.05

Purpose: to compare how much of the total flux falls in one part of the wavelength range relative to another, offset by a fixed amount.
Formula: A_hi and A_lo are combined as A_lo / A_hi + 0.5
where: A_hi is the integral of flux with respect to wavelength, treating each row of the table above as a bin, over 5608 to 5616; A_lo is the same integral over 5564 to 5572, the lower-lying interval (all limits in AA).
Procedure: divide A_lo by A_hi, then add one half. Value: 1.49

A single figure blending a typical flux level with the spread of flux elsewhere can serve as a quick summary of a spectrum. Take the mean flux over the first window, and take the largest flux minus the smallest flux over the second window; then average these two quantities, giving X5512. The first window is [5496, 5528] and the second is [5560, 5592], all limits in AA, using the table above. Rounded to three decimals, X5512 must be 3.266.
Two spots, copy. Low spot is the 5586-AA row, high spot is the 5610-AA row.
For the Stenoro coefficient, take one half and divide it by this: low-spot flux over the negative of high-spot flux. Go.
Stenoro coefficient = -0.527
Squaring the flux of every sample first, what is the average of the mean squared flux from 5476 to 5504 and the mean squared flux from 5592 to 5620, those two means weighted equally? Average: 37.7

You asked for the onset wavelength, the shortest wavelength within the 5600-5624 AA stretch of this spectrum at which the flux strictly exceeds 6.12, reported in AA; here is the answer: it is 5606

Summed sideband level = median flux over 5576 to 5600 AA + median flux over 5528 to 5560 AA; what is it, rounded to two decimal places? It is 12.21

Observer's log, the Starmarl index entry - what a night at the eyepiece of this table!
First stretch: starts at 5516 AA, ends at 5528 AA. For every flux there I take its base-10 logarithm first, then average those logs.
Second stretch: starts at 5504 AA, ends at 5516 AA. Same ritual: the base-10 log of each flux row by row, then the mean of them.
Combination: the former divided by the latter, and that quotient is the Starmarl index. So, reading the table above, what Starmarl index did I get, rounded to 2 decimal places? 0.98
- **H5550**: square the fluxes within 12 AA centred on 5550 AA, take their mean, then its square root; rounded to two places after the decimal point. 6.20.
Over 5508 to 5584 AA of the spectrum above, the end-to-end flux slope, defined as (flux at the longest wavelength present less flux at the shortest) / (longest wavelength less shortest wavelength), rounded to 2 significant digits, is -0.0051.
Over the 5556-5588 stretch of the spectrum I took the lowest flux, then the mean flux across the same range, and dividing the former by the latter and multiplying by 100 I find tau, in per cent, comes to 97.0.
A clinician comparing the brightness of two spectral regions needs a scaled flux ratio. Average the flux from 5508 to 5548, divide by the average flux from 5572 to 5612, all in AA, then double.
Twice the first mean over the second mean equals 2.02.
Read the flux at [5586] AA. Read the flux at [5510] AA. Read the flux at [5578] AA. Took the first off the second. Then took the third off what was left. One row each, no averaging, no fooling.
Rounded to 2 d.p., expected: -5.75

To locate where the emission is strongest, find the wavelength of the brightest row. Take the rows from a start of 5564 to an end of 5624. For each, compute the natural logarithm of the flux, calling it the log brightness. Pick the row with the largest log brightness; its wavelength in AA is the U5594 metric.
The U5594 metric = 5610 AA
